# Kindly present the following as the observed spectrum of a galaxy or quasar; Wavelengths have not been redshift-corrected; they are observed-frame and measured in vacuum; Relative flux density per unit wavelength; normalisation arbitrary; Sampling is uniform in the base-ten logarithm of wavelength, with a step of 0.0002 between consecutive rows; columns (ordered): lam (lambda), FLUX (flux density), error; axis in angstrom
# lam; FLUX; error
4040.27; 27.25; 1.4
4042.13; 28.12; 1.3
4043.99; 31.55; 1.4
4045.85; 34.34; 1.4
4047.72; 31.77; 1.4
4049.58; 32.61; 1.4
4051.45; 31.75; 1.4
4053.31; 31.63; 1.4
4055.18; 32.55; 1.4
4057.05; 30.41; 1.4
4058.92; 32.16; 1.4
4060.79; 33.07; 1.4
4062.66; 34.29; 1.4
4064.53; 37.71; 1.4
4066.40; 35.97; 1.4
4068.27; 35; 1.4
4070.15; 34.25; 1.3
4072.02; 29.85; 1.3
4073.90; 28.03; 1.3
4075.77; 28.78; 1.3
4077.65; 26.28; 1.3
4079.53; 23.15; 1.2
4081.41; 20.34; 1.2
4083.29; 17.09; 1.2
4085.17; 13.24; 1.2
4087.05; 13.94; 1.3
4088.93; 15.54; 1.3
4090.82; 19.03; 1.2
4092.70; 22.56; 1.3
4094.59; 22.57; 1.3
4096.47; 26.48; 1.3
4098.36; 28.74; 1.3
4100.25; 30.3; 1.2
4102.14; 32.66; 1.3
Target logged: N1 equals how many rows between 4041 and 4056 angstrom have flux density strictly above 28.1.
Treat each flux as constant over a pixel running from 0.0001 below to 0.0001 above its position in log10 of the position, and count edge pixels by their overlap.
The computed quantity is 8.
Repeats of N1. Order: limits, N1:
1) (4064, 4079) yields 6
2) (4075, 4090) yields 1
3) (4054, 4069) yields 8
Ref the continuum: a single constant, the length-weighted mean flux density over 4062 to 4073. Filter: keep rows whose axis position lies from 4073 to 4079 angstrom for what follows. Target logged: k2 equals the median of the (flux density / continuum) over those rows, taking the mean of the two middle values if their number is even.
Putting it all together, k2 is 0.81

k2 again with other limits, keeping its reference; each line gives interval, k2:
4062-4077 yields 0.99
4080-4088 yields 0.45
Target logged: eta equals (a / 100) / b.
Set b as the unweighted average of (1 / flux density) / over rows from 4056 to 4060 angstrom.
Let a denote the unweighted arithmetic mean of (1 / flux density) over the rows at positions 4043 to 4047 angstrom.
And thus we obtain 0.010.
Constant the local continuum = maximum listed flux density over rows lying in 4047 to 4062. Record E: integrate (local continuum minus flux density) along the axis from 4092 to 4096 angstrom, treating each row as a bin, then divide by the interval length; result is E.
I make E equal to 10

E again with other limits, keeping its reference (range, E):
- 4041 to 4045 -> 3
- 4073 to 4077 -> 5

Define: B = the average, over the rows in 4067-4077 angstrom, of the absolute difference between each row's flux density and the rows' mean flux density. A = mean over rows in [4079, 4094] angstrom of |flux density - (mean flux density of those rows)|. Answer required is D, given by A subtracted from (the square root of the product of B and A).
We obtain -0.2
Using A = 3.2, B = 2.8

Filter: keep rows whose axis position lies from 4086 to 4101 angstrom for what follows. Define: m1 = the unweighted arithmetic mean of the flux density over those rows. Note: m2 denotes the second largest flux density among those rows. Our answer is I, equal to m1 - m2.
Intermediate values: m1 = 22.4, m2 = 28.74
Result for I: -6.3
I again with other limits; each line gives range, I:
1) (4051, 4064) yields -0.8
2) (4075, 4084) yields -3.2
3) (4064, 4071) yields -0.2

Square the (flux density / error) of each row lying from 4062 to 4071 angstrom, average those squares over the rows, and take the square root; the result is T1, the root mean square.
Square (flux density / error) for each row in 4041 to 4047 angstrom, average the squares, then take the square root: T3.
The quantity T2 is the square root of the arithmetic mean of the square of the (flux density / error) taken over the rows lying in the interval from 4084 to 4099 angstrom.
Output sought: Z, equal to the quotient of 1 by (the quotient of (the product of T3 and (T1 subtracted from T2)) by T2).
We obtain -0.08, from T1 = 25.7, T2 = 16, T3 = 22.9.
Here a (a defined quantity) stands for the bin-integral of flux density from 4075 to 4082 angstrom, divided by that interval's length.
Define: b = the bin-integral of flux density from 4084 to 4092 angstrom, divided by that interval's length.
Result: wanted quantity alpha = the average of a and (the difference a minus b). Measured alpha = 17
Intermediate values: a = 25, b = 16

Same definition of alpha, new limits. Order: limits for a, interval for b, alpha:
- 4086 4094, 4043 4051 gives 2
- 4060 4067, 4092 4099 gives 23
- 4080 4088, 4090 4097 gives 5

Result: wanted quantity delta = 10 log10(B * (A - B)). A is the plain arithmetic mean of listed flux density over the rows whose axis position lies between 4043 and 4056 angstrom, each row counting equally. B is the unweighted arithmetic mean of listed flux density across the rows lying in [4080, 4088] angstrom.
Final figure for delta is 24.2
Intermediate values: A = 32.3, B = 16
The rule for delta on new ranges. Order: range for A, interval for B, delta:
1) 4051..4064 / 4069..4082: 21.4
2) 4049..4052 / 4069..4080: 20.3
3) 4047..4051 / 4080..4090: 24.1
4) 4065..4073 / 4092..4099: 23.4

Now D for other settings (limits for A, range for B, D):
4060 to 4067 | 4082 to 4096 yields 0.7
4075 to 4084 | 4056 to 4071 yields -1.1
